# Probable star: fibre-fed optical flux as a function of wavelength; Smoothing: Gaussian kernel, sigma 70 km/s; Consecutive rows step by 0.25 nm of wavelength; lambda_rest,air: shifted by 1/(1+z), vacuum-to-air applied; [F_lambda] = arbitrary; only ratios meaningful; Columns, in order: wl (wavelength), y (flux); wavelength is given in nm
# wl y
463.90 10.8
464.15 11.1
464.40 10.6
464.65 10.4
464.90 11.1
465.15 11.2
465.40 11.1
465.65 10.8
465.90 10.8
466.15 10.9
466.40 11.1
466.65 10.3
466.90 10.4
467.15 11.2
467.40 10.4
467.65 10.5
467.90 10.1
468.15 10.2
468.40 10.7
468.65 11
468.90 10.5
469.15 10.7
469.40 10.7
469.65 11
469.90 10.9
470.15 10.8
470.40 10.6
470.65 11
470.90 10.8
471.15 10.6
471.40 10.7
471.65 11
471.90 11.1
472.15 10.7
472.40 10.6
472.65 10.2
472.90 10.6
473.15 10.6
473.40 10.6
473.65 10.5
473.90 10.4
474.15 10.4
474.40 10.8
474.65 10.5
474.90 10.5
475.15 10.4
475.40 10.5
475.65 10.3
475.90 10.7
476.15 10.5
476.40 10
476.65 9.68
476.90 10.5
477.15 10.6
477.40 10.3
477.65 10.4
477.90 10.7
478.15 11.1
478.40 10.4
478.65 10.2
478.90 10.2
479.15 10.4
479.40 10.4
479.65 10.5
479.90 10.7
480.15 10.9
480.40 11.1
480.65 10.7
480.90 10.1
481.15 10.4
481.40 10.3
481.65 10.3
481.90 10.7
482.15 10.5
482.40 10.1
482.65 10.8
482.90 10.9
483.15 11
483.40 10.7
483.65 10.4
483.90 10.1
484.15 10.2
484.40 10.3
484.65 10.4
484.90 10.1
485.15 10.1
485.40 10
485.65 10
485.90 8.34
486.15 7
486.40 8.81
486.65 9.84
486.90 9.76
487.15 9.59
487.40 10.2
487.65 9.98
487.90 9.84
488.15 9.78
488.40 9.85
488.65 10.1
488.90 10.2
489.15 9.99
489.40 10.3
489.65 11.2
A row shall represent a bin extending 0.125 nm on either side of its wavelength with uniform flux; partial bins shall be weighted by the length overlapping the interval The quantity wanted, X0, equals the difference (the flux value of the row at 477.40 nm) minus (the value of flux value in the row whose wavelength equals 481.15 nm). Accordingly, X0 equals -0.1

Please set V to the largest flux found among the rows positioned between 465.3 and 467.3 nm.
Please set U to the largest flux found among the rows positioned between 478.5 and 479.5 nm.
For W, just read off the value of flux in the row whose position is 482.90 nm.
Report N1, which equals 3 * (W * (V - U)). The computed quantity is 26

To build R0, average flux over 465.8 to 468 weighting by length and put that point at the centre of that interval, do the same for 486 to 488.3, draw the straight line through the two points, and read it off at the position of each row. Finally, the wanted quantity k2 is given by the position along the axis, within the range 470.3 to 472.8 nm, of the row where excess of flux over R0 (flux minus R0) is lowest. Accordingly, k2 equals 472.65 nm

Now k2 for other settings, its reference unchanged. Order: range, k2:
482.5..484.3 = 483.90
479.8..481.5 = 480.90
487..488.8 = 487.15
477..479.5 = 478.65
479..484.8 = 480.90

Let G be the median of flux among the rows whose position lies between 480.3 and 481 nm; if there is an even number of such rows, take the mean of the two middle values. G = 10.7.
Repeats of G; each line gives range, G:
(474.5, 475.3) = 10.5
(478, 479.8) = 10.4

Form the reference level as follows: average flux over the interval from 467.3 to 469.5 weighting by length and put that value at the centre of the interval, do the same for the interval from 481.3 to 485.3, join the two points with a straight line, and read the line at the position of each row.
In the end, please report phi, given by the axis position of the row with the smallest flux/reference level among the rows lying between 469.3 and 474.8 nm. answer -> 472.65 nm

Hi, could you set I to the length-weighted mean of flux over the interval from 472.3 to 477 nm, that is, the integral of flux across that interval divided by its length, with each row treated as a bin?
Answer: 10.4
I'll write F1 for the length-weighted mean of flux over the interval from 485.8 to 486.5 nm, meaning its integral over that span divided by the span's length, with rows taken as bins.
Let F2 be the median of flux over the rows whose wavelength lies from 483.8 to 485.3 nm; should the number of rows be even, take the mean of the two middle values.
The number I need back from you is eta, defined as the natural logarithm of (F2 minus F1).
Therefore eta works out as 0.76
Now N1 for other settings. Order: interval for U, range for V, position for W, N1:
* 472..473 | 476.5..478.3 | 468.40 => 13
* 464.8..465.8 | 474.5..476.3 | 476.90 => -16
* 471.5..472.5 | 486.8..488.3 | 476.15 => -28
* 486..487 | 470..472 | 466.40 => 42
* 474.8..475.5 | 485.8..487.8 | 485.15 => -9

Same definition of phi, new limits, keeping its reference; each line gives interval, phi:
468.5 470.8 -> 468.90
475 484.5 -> 476.65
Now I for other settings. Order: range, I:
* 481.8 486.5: 10.0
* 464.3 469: 10.7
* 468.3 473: 10.7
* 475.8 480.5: 10.5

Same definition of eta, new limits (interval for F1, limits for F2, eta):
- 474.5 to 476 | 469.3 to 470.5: -1.16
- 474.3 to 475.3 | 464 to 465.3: -0.58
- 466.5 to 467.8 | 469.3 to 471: -1.43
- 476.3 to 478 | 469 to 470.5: -0.82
